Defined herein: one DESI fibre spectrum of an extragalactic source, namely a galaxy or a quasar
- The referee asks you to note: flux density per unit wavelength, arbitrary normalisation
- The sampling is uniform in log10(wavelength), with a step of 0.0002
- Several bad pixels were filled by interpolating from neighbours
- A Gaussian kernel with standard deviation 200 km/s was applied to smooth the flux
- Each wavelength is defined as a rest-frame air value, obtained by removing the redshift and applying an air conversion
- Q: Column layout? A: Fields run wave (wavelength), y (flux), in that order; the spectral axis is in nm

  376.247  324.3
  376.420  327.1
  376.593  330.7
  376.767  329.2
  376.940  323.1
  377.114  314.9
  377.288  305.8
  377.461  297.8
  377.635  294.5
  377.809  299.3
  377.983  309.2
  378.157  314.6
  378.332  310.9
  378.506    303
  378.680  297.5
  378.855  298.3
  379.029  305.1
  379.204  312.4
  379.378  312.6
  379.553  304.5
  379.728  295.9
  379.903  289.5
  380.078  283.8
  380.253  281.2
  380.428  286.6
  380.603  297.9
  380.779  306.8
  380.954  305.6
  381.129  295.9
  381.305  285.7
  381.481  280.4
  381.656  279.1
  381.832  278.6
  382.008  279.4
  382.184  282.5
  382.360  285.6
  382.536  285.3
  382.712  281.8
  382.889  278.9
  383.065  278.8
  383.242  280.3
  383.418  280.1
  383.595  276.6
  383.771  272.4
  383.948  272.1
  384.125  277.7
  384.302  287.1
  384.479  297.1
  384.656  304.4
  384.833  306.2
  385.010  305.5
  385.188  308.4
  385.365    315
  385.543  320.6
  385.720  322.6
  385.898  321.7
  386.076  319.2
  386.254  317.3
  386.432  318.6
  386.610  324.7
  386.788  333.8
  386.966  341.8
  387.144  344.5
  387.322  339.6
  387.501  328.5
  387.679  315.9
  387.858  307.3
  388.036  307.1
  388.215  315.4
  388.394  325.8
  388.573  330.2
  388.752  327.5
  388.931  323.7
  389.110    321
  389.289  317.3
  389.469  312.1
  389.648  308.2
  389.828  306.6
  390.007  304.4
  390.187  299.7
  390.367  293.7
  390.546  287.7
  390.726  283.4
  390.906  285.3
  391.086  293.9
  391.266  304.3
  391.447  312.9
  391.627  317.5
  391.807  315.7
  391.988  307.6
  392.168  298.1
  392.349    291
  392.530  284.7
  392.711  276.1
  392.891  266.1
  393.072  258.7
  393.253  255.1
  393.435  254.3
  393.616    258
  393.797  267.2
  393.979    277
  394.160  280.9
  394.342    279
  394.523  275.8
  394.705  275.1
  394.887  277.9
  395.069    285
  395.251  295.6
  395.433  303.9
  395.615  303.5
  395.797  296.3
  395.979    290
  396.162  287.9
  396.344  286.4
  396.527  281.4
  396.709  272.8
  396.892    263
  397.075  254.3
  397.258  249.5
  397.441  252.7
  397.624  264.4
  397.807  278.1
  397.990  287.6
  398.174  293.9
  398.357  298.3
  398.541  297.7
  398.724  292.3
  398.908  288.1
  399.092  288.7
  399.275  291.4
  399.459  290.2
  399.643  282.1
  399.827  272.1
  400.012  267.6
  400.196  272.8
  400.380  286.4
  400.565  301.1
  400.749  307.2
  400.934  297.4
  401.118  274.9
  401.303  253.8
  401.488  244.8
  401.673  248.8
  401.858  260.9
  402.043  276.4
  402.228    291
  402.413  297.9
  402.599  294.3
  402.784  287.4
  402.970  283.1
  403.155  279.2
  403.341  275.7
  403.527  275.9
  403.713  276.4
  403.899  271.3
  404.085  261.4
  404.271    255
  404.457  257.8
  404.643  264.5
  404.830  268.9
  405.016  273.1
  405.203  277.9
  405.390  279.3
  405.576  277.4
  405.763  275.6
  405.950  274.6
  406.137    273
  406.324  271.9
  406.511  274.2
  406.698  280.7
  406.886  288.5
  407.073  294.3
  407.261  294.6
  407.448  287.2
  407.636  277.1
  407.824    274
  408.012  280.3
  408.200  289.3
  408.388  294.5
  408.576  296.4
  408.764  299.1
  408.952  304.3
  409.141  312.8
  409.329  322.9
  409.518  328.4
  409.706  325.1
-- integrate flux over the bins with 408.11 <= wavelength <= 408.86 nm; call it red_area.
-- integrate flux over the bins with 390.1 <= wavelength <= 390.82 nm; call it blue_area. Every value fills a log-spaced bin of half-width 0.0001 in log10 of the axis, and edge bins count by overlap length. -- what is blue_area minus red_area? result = -12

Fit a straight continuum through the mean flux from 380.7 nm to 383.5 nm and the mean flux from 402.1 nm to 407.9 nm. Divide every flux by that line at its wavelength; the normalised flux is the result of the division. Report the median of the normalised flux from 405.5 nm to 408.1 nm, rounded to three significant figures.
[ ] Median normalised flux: 1.00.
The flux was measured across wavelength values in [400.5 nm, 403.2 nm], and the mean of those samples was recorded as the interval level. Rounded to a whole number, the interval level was 280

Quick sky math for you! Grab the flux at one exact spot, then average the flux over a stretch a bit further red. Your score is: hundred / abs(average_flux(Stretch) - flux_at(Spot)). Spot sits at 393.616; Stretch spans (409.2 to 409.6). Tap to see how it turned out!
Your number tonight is 1.5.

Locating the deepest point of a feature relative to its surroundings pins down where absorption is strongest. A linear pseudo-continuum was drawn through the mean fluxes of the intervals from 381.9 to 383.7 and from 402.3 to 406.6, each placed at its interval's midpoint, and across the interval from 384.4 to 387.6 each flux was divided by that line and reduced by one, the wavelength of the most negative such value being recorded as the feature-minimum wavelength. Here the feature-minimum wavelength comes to 384.479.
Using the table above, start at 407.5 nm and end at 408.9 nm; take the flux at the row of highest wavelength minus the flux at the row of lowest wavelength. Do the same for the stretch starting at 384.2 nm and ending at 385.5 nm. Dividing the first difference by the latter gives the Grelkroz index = 0.8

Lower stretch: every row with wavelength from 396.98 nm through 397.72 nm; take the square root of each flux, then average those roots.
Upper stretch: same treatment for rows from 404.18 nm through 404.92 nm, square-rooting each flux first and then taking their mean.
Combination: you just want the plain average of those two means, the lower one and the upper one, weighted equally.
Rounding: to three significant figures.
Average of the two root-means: 16.1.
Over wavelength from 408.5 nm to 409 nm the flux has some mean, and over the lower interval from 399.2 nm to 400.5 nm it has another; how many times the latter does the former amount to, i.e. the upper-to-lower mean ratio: 1.07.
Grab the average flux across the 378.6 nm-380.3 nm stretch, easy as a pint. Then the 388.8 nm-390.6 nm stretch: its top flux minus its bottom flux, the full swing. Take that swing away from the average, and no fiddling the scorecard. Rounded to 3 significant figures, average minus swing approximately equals 262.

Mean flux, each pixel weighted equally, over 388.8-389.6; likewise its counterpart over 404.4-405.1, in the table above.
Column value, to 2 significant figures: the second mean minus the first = -52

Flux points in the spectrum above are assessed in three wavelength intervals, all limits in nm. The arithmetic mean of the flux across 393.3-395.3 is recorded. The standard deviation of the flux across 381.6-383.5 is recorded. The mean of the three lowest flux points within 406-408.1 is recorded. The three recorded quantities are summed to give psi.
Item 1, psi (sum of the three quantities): 550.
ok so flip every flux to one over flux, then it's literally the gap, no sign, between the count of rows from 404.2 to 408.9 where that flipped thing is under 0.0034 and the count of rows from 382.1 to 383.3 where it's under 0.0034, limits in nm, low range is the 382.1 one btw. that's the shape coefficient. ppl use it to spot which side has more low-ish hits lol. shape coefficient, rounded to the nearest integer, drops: 5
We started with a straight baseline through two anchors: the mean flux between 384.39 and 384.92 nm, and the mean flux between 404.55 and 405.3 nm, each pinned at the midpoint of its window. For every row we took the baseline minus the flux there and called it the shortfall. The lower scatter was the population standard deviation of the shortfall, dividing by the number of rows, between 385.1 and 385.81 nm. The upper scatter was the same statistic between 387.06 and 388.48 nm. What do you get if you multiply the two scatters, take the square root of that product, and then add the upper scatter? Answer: 21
